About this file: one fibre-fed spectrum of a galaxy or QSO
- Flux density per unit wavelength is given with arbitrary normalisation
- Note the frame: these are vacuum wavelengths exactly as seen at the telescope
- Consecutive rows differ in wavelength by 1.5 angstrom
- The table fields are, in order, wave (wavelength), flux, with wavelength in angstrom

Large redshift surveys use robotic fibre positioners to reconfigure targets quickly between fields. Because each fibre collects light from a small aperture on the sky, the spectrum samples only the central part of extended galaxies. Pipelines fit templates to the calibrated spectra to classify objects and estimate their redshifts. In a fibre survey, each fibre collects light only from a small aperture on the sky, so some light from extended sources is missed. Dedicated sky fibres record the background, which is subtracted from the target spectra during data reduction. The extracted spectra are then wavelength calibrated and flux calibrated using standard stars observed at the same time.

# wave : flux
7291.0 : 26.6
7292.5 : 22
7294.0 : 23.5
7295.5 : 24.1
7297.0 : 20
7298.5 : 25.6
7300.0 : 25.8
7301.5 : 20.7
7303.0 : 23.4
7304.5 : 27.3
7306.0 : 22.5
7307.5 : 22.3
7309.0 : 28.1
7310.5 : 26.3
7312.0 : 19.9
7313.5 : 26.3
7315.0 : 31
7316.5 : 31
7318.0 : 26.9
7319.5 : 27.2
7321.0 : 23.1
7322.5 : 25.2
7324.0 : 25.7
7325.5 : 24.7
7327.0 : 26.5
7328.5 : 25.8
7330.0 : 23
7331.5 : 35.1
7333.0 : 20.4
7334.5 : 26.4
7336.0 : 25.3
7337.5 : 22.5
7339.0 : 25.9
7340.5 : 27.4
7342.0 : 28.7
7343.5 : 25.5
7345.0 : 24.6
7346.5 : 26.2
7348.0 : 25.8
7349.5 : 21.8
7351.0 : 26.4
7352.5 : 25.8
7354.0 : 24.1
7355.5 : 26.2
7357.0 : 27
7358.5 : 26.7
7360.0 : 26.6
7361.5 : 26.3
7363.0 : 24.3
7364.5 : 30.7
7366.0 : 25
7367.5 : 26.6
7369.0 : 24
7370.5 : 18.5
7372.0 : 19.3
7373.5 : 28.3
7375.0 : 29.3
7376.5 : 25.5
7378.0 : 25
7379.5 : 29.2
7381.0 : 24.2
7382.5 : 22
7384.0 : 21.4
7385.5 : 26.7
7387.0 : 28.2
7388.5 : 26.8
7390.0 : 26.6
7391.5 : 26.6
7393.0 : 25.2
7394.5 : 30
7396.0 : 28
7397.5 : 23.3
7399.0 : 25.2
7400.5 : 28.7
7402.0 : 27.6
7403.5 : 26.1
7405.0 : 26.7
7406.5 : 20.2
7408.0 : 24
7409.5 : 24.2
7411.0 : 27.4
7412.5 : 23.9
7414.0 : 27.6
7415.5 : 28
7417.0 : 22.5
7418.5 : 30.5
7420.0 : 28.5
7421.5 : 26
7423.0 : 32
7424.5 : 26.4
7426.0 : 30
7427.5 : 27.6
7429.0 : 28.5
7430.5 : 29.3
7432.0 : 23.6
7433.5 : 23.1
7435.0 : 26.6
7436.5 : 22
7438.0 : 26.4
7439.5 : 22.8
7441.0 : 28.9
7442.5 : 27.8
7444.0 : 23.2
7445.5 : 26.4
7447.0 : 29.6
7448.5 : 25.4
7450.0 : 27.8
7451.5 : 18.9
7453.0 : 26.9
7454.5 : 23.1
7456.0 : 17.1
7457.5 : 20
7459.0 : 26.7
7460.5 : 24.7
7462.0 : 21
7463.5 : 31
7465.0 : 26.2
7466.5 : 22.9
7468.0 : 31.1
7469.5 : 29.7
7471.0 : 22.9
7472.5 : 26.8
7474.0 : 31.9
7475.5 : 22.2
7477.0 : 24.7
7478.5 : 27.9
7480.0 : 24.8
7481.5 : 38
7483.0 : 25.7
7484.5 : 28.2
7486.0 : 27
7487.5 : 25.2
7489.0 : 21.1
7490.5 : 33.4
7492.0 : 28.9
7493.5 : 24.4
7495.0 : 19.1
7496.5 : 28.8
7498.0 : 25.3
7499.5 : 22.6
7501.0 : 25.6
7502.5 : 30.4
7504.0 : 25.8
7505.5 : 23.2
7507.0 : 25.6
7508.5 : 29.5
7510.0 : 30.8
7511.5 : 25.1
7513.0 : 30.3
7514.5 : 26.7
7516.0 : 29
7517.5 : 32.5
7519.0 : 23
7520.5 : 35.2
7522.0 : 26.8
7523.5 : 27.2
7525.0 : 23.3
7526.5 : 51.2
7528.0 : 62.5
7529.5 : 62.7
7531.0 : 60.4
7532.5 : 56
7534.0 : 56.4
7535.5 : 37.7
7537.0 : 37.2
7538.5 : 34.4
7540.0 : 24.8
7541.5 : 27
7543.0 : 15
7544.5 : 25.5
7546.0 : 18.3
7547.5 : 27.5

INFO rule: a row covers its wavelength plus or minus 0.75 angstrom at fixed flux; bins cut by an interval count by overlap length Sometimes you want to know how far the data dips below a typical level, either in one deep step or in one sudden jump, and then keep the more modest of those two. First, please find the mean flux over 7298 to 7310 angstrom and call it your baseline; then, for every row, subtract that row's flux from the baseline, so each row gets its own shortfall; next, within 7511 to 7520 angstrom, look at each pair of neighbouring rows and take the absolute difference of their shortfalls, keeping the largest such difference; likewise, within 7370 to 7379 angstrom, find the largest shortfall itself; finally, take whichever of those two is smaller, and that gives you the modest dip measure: 6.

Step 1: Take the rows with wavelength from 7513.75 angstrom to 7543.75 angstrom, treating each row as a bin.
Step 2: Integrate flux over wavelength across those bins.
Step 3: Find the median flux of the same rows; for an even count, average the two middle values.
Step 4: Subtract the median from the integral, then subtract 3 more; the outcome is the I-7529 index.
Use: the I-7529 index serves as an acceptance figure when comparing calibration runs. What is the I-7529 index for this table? 1087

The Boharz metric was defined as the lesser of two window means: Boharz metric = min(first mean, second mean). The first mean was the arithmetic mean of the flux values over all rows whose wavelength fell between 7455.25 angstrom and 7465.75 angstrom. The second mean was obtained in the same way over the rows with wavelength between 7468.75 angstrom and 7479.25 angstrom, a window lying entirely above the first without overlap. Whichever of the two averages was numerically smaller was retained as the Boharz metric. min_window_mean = 23.8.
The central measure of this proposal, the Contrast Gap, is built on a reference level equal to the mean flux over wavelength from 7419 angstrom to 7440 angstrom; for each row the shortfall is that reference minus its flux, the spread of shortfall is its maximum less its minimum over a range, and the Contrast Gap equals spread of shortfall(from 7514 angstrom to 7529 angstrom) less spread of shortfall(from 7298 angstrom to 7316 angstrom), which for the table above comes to 28.4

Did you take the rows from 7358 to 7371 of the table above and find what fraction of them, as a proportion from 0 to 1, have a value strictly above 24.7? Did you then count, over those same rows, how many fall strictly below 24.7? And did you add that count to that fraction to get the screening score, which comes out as 3.7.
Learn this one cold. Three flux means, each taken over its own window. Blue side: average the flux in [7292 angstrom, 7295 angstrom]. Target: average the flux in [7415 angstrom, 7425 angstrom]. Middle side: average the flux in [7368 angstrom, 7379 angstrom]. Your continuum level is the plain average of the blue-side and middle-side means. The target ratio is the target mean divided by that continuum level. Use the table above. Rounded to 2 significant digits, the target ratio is 1.2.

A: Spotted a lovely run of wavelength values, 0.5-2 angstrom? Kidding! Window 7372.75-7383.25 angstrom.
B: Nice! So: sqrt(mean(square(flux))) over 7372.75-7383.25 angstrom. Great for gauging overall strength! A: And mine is 26.3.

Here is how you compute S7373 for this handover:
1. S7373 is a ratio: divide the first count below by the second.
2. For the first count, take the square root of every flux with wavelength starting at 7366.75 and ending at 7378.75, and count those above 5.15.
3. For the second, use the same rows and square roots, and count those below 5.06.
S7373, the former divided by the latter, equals 0.6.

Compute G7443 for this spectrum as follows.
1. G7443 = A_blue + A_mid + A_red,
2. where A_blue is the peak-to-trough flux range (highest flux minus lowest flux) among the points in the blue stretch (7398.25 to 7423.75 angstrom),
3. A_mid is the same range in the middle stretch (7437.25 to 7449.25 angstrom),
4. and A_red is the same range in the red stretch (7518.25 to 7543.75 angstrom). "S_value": 66.3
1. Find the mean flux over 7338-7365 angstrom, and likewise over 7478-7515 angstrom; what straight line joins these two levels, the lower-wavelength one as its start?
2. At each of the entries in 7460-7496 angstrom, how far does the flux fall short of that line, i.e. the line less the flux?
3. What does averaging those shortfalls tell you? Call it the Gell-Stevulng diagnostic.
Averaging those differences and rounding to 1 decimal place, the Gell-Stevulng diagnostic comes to 0.2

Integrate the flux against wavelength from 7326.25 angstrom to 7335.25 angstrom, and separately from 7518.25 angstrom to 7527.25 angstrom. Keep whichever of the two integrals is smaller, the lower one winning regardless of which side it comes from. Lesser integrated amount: 236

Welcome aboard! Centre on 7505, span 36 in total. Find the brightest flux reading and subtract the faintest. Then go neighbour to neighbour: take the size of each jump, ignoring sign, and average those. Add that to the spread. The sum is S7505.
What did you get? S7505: 21.3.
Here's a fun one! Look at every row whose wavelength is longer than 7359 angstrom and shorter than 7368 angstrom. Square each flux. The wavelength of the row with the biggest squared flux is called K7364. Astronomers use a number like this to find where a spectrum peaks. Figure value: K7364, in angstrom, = 7364.5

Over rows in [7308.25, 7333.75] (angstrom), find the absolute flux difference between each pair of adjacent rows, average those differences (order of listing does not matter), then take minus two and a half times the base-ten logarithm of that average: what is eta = -1.50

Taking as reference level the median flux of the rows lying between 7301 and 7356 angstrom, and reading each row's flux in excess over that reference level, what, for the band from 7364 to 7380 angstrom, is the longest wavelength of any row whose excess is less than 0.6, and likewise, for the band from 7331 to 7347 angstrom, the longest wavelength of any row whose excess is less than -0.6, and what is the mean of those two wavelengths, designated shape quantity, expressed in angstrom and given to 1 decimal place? 7361.5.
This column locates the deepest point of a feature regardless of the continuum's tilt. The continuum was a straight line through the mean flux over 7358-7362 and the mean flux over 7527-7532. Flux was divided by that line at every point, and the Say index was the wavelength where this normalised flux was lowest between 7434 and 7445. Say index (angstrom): 7436.5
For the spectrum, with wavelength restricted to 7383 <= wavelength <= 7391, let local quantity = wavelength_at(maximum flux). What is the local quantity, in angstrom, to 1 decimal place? 7387.0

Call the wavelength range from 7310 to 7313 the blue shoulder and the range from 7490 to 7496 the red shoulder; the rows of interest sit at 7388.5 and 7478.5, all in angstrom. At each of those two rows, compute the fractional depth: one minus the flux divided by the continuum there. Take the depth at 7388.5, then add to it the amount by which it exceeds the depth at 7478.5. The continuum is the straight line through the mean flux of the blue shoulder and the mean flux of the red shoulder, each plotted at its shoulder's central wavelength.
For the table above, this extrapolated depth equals -0.12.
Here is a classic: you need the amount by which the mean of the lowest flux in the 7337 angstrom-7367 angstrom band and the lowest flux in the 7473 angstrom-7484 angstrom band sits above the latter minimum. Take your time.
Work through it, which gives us -0.2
